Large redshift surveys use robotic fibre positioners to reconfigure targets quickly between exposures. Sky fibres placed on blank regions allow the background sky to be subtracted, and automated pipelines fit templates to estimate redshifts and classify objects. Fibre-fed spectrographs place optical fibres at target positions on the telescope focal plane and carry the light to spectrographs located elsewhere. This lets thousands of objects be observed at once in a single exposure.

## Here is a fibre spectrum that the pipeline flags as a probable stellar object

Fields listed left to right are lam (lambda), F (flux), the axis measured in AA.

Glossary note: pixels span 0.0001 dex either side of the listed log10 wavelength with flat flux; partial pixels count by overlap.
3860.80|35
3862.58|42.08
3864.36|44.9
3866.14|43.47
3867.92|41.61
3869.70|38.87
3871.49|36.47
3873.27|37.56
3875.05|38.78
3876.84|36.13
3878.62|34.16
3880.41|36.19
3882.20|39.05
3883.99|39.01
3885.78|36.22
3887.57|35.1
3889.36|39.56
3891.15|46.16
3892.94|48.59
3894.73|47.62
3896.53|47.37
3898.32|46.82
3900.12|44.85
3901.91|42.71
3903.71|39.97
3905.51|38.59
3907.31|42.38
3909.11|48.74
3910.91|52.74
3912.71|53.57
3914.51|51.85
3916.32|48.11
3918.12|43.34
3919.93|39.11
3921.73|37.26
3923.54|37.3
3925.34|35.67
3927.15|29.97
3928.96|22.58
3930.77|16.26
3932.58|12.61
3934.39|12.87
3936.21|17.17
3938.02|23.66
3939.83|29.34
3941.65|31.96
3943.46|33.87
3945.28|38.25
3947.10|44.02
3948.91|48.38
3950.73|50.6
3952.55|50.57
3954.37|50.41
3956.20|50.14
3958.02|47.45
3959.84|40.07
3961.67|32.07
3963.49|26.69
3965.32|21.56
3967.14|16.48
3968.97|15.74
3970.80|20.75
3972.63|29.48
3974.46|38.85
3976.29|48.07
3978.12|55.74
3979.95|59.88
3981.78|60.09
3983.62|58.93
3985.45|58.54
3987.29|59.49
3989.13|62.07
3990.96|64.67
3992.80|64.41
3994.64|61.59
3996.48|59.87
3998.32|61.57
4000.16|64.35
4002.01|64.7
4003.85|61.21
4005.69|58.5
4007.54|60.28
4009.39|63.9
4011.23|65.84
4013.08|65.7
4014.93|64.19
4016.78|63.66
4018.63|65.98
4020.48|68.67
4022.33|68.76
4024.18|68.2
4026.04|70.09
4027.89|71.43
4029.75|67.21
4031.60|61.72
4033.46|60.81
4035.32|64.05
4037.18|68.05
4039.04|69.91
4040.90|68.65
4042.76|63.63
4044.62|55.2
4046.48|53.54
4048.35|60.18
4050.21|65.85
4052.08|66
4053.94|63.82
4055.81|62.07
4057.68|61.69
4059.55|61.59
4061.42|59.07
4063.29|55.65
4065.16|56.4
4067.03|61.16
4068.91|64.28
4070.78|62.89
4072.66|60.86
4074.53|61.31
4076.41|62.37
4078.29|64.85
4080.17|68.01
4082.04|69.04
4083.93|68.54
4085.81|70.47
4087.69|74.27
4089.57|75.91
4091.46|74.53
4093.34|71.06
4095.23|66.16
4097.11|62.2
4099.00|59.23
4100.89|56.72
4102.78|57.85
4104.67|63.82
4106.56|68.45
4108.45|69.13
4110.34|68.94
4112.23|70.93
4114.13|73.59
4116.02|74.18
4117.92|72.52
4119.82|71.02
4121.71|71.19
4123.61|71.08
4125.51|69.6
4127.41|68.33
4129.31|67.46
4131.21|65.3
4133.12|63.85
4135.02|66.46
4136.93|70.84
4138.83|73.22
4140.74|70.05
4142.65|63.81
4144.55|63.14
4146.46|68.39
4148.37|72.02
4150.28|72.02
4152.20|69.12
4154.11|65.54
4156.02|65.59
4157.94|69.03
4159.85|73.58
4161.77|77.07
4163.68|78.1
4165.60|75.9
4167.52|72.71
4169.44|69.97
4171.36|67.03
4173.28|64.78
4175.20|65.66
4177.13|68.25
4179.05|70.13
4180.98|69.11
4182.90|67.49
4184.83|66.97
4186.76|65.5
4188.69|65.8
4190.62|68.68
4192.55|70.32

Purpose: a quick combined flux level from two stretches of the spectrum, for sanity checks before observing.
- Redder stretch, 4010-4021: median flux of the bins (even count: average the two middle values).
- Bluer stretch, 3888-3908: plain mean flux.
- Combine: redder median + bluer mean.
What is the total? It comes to 110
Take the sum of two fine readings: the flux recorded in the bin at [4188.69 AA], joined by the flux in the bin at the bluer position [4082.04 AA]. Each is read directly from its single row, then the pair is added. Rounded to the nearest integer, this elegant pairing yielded 135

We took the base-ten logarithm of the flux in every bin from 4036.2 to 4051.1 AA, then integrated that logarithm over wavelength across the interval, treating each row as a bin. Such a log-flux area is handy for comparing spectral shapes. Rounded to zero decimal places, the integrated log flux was 27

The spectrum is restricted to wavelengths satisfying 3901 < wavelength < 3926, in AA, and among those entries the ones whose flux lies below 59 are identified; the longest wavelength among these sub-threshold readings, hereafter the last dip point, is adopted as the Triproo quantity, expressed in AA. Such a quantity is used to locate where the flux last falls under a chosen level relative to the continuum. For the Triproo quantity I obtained 3925.34 AA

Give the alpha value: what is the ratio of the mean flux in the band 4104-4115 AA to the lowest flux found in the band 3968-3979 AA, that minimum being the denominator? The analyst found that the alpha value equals 4.4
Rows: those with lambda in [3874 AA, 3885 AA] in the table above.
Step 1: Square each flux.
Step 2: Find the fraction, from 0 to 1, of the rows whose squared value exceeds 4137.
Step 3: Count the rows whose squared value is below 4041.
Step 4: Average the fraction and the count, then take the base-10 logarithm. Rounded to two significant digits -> 0.48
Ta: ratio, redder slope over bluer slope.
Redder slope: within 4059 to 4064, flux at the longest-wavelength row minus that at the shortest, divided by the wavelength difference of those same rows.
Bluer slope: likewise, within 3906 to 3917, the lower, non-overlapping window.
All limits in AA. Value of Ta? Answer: -2.5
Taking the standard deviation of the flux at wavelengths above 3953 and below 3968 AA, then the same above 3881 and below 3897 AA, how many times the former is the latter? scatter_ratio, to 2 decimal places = 0.40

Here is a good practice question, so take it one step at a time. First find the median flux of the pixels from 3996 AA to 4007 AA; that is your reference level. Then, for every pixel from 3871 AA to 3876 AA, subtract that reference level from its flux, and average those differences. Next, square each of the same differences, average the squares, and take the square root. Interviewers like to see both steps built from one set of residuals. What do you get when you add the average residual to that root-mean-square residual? 0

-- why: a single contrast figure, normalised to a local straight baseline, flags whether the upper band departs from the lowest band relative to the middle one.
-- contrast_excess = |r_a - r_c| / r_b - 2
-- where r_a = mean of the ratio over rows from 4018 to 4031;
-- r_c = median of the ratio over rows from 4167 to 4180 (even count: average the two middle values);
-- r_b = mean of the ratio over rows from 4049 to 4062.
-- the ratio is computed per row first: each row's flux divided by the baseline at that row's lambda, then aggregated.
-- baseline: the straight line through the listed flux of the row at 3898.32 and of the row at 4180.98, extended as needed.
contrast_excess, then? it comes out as -1.80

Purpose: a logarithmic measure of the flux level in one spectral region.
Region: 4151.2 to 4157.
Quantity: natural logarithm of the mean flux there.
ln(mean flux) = 4.20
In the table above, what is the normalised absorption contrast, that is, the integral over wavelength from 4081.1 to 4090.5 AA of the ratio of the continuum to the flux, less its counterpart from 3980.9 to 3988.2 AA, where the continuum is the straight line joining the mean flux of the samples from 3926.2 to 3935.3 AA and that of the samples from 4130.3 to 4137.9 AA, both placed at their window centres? 3.4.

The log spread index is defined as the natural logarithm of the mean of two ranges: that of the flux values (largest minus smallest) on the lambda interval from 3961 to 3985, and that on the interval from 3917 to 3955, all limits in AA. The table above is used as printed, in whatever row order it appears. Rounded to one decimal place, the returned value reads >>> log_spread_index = 3.7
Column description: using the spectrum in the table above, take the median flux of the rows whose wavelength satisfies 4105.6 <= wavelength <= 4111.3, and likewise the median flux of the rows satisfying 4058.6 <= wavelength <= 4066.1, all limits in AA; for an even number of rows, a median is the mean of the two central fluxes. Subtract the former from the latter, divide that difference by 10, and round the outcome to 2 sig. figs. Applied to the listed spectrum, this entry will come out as -1.1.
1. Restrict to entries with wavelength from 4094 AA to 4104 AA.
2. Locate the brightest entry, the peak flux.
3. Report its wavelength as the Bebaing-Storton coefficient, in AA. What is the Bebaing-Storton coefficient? 4095.23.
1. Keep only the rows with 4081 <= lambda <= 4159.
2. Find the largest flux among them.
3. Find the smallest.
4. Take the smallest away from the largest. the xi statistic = 19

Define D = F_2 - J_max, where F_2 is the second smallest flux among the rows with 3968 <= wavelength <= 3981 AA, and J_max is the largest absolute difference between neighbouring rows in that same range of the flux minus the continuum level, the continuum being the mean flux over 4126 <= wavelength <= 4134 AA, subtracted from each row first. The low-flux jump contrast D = 11.4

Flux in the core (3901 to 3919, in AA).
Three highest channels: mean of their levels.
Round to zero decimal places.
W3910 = 53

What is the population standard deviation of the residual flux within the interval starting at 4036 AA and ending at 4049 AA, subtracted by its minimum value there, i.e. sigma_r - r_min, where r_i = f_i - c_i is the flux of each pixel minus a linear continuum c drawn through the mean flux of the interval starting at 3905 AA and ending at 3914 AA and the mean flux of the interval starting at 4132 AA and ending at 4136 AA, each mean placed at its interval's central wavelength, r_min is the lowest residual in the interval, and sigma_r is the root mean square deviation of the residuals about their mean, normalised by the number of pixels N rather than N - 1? 11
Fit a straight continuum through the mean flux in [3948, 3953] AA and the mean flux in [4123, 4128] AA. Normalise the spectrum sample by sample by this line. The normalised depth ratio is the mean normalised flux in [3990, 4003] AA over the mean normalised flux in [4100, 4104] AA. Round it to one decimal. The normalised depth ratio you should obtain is 1.3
